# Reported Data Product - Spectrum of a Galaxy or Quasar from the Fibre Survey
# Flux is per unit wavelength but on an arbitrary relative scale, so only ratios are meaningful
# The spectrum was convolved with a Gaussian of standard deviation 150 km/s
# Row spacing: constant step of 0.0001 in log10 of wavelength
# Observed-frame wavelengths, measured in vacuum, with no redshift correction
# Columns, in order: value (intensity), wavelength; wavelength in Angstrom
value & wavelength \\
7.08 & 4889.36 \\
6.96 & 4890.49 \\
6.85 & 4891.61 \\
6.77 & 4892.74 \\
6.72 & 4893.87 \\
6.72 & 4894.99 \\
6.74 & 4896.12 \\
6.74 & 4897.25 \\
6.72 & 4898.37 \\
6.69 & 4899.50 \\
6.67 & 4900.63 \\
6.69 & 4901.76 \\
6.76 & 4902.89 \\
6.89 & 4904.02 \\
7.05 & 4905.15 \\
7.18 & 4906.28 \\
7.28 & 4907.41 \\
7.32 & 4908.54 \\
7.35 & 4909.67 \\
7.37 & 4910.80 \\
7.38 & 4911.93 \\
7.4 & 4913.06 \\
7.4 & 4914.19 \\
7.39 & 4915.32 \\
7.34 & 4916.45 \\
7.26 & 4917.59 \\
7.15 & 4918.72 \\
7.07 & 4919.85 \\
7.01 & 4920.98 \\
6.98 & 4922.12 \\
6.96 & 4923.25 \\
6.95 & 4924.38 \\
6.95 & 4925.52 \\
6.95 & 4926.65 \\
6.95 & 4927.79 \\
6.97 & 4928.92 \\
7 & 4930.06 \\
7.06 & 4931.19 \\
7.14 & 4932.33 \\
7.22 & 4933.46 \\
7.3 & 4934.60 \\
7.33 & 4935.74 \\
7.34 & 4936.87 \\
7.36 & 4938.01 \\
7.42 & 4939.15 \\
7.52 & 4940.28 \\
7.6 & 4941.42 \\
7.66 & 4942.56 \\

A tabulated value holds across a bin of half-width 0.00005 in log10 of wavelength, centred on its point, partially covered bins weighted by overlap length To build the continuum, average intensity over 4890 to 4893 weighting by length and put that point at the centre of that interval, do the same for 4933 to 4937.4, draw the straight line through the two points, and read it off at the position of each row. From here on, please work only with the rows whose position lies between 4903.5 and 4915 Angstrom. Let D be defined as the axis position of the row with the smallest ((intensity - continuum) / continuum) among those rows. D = 4904.02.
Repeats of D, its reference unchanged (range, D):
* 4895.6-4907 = 4900.63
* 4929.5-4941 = 4930.06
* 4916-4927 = 4926.65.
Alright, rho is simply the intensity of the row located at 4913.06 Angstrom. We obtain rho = 7.4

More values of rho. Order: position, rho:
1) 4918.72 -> 7.15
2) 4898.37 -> 6.72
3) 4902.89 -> 6.76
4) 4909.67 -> 7.35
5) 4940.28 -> 7.52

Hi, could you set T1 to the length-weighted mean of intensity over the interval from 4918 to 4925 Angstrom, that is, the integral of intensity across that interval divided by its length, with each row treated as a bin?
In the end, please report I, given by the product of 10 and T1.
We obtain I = 70.3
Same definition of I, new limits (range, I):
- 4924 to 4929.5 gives 69.4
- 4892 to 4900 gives 67.3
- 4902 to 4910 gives 70.9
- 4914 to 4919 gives 73.1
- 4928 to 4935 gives 71.0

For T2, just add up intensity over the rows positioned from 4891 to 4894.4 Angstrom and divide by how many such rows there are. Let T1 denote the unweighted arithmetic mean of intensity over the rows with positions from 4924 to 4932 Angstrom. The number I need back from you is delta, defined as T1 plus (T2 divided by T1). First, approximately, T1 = 7.0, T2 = 6.8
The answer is 7.95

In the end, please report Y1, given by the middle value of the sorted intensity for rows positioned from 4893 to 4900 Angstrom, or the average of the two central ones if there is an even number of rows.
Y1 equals 6.72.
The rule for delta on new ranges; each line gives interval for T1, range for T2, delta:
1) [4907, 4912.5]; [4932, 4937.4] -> 8.33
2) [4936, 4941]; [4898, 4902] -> 8.31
